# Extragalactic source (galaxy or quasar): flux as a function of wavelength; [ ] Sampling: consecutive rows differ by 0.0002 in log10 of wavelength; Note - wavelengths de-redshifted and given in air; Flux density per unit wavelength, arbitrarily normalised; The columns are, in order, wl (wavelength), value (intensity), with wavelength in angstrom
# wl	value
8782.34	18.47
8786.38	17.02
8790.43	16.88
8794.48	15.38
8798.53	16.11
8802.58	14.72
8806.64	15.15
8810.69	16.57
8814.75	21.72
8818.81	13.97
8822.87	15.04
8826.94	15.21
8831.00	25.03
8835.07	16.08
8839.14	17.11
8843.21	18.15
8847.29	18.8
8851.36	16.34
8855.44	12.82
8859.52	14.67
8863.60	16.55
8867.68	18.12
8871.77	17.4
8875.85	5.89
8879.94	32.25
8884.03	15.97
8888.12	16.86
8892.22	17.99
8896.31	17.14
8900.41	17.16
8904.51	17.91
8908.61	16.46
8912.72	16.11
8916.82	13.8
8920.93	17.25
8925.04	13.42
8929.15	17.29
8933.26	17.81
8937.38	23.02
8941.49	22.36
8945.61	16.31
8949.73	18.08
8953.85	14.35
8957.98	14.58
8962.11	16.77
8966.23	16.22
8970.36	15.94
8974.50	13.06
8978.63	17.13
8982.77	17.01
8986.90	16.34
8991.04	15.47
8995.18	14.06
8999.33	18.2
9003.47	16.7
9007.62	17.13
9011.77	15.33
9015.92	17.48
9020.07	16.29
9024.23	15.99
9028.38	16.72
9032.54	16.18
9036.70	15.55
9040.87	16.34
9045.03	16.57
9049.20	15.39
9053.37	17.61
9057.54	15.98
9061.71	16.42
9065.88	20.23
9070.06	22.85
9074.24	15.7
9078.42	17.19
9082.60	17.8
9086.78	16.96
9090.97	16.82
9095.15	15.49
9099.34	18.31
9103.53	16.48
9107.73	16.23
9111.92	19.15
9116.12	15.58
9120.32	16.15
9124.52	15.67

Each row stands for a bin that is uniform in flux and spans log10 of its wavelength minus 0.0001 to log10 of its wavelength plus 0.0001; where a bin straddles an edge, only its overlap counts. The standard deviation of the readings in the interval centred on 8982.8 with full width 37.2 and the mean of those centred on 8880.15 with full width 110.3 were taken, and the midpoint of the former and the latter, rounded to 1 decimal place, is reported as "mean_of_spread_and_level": 9.3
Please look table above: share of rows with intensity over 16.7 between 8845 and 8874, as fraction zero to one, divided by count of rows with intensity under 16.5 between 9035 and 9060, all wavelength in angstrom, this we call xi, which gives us 0.107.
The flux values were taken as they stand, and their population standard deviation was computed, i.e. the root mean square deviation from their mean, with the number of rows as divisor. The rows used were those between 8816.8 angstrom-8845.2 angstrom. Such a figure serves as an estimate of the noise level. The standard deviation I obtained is 3.4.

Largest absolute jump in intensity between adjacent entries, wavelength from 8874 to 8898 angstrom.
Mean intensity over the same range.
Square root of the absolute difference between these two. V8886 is 2.9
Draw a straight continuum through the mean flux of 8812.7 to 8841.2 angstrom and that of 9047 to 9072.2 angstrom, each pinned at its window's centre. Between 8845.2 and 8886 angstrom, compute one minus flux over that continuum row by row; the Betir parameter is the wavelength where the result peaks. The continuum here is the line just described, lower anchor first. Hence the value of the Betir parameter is 8875.85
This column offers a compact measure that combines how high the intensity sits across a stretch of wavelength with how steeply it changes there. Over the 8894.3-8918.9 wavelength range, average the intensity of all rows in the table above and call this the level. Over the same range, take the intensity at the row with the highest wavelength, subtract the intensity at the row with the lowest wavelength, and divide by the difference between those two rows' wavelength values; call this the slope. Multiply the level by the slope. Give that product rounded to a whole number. -3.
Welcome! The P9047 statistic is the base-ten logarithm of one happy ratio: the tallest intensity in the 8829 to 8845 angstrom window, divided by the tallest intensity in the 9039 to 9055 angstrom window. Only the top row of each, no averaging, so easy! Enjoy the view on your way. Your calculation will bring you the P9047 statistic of 0.15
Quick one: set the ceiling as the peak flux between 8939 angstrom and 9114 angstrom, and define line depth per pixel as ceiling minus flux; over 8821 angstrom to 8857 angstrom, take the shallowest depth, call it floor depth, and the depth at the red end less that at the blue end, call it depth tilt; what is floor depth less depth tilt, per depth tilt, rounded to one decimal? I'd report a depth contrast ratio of -2.0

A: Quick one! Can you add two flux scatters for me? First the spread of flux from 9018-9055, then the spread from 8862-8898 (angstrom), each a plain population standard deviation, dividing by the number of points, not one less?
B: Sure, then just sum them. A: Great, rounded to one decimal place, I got 6.9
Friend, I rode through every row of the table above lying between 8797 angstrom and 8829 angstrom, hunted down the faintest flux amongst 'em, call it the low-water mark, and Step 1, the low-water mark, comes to 13.97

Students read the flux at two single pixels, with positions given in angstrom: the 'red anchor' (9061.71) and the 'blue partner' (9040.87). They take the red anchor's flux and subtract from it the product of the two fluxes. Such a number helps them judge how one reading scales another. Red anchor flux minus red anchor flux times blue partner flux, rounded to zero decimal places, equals -252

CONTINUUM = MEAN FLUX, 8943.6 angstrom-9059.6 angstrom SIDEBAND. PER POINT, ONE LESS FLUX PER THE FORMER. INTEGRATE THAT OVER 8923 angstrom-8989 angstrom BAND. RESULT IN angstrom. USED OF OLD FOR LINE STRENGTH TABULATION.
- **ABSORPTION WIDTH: -2.8 angstrom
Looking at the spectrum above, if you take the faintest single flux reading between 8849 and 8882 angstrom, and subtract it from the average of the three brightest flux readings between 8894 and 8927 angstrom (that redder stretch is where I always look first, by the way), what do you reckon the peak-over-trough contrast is 12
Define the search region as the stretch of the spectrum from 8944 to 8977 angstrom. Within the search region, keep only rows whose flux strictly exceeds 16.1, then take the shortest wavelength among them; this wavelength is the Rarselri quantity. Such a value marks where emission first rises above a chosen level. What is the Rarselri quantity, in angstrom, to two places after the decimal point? 8945.61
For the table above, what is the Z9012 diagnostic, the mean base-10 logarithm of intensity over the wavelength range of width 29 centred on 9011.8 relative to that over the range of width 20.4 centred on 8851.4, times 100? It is 102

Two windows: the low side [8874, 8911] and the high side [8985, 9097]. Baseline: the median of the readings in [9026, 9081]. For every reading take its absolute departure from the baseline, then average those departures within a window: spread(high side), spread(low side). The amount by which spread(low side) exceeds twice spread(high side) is 1.4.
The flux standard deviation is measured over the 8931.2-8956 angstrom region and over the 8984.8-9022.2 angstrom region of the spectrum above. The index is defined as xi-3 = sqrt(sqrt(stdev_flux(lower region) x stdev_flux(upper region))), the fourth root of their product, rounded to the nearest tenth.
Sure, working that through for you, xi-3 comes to 1.4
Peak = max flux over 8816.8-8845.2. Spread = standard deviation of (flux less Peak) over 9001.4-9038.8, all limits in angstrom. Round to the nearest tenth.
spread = 0.7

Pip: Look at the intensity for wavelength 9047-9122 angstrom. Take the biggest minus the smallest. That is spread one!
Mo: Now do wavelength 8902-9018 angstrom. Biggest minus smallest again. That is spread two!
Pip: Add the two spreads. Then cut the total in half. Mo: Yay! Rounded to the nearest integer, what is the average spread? 9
